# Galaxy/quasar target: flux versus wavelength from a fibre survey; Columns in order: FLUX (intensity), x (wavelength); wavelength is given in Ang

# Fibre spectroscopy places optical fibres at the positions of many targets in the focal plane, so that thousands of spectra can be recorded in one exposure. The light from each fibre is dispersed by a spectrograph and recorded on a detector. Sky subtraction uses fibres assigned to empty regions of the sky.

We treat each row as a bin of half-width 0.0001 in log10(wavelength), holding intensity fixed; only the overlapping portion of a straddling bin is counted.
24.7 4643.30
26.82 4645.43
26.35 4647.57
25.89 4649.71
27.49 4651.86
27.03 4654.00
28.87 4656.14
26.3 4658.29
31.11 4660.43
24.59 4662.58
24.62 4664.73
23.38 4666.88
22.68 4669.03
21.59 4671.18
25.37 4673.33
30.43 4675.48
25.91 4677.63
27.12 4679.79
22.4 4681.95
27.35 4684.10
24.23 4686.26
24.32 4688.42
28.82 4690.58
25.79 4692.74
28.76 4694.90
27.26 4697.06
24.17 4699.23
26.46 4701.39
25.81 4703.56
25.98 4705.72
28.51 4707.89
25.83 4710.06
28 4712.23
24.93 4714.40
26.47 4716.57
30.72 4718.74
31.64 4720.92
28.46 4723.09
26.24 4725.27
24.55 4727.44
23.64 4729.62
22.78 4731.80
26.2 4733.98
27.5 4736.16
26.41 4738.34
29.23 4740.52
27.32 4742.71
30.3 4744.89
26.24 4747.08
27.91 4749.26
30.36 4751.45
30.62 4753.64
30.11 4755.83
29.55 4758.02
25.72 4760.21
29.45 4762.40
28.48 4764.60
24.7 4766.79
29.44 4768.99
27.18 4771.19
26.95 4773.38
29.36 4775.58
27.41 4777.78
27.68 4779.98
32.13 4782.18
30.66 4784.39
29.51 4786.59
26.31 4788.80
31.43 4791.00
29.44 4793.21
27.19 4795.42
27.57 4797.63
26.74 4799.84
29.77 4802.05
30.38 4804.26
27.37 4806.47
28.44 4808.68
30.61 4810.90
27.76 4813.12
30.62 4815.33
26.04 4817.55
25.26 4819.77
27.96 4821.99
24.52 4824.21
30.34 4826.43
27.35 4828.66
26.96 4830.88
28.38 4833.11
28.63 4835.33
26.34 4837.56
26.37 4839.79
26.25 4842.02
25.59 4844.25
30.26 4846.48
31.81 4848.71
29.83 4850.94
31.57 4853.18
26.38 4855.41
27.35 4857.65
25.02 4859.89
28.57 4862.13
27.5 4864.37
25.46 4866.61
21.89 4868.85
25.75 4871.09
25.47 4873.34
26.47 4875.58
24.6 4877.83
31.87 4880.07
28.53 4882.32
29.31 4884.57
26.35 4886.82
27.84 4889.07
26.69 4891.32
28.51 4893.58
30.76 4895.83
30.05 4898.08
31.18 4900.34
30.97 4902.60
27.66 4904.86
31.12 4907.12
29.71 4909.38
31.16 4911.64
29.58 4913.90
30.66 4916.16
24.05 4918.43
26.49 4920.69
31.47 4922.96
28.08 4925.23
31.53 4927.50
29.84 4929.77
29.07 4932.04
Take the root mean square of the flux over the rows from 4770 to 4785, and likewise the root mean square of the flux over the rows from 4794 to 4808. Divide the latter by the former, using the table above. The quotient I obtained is 0.98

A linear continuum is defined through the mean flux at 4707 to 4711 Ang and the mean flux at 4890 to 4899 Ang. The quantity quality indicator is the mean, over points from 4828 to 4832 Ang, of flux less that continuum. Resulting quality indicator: -1.2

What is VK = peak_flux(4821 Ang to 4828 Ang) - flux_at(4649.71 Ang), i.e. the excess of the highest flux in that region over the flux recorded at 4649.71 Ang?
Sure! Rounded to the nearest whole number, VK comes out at 4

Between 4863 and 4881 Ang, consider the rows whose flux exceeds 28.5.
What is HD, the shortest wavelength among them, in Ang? 4880.07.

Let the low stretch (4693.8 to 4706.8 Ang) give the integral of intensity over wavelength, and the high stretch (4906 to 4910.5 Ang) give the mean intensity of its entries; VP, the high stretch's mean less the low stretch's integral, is -313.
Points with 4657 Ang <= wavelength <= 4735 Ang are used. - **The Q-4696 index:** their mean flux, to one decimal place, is 26.2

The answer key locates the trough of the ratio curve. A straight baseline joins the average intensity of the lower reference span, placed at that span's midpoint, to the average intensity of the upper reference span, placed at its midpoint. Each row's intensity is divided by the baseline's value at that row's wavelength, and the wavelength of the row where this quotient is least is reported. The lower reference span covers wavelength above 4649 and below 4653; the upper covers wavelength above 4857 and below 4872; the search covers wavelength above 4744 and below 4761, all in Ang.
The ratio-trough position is 4760.21 Ang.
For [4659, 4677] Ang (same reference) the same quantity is 4671.18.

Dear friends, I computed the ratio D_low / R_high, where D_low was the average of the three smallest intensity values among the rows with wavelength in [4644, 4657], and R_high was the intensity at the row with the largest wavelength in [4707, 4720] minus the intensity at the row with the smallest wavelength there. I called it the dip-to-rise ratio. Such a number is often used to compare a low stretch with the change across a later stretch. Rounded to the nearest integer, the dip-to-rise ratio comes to 12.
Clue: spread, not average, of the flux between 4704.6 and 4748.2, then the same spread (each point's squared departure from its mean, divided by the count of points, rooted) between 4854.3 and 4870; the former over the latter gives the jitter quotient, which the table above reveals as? 1.11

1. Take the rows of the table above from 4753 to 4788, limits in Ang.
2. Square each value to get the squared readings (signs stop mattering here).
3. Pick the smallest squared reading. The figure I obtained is 610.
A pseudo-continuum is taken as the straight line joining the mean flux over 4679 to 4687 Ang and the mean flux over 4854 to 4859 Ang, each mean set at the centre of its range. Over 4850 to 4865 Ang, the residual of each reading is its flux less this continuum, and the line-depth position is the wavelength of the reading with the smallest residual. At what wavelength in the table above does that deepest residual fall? 4859.89 Ang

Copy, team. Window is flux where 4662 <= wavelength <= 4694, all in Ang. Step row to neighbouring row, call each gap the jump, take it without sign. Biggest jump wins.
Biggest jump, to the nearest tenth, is 5.1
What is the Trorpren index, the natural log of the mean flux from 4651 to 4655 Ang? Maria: 3.31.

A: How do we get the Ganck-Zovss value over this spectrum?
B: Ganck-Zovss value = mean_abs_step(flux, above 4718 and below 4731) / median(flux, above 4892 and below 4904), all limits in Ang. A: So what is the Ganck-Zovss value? 0.058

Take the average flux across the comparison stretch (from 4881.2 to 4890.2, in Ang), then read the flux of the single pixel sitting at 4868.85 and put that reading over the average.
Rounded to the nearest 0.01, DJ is 0.78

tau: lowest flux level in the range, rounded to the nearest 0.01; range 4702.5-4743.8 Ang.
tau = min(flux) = 22.78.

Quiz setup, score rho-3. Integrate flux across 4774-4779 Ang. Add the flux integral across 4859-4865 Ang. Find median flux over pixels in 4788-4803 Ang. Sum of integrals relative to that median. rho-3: 11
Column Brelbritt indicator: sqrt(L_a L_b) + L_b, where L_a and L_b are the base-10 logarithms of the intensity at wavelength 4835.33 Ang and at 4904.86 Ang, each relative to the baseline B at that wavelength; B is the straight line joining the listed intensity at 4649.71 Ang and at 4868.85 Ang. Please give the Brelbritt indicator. 0.224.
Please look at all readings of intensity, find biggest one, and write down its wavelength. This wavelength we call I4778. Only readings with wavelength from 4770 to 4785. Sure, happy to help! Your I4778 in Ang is 4782.18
